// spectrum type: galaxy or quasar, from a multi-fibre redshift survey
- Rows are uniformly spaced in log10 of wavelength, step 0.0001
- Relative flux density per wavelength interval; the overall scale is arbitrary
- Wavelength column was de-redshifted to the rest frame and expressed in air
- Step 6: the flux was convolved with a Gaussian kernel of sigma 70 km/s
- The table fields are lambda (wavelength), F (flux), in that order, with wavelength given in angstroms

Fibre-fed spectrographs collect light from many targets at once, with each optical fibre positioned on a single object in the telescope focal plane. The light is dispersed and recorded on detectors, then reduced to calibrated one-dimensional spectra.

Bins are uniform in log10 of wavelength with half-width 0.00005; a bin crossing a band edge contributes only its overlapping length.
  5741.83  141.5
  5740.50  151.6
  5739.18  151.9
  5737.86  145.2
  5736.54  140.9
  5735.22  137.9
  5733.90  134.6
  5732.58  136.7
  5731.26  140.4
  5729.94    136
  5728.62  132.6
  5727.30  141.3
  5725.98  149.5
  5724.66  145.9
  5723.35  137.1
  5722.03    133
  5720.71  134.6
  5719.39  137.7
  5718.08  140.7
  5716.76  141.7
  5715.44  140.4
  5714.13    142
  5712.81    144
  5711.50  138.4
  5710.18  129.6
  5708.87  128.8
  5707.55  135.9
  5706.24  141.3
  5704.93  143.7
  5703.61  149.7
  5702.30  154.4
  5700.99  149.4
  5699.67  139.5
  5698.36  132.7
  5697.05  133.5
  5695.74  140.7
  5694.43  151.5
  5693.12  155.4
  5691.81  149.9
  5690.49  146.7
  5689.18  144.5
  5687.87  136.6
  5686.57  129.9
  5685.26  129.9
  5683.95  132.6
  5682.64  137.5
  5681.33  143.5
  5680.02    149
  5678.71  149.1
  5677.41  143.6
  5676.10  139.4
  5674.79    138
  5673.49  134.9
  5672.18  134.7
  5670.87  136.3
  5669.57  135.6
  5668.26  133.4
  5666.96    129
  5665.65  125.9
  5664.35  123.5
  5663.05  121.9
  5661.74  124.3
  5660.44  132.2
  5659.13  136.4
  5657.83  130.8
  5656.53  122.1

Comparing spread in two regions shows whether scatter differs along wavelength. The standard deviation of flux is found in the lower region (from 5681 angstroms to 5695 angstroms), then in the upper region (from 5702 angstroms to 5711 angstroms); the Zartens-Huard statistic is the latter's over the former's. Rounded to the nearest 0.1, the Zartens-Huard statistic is 1.1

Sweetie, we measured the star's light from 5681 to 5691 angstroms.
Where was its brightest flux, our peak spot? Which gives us 5690.49 angstroms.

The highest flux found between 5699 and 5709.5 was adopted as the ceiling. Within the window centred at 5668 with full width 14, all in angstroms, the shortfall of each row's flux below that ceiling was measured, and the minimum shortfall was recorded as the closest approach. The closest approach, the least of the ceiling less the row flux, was 16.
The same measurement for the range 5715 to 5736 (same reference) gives 5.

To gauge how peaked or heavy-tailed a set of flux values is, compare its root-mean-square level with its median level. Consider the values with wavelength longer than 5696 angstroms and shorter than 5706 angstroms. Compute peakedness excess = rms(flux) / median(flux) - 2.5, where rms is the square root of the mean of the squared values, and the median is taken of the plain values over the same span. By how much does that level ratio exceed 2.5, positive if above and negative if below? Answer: -1.502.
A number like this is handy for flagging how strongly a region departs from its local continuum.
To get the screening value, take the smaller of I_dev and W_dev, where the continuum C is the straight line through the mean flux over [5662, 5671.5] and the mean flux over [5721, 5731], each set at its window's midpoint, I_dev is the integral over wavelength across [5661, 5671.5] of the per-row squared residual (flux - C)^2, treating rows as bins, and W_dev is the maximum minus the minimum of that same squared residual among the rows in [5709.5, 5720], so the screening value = 50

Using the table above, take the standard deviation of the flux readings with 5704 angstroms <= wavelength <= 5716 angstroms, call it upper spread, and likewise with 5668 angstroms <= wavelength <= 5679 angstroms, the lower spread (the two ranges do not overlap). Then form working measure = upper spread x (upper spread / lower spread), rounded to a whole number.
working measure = 6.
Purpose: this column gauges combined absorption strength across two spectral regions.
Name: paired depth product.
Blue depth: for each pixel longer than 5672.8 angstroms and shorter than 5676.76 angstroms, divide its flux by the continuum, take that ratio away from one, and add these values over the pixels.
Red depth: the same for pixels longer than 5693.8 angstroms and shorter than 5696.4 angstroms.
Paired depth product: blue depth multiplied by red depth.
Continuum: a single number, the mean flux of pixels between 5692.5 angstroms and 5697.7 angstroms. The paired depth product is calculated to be -0.002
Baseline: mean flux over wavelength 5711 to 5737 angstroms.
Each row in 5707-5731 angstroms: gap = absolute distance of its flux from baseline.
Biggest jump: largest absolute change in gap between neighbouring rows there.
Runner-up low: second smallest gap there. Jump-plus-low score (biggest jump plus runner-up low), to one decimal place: 9.9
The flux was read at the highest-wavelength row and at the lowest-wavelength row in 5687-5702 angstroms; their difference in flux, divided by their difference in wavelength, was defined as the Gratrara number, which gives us 1.0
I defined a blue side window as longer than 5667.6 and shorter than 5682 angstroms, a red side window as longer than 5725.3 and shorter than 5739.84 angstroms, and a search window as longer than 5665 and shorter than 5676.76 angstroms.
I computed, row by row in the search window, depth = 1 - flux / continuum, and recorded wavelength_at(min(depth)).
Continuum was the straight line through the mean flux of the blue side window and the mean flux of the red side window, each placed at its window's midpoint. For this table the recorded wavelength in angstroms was 5676.10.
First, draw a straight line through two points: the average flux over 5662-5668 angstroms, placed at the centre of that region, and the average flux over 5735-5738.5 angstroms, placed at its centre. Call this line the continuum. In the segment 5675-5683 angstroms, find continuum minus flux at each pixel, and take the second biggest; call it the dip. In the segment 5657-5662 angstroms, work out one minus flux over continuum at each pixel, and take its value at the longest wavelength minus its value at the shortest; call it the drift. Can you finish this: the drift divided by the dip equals -0.005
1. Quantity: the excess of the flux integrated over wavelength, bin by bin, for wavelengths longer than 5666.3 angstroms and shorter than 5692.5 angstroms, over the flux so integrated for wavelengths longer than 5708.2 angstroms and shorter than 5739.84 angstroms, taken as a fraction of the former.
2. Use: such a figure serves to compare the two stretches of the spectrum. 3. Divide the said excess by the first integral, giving -0.2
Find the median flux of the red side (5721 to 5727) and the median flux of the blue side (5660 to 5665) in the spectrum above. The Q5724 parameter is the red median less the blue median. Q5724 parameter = 18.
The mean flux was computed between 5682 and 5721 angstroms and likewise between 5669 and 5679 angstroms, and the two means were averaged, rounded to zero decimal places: 140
